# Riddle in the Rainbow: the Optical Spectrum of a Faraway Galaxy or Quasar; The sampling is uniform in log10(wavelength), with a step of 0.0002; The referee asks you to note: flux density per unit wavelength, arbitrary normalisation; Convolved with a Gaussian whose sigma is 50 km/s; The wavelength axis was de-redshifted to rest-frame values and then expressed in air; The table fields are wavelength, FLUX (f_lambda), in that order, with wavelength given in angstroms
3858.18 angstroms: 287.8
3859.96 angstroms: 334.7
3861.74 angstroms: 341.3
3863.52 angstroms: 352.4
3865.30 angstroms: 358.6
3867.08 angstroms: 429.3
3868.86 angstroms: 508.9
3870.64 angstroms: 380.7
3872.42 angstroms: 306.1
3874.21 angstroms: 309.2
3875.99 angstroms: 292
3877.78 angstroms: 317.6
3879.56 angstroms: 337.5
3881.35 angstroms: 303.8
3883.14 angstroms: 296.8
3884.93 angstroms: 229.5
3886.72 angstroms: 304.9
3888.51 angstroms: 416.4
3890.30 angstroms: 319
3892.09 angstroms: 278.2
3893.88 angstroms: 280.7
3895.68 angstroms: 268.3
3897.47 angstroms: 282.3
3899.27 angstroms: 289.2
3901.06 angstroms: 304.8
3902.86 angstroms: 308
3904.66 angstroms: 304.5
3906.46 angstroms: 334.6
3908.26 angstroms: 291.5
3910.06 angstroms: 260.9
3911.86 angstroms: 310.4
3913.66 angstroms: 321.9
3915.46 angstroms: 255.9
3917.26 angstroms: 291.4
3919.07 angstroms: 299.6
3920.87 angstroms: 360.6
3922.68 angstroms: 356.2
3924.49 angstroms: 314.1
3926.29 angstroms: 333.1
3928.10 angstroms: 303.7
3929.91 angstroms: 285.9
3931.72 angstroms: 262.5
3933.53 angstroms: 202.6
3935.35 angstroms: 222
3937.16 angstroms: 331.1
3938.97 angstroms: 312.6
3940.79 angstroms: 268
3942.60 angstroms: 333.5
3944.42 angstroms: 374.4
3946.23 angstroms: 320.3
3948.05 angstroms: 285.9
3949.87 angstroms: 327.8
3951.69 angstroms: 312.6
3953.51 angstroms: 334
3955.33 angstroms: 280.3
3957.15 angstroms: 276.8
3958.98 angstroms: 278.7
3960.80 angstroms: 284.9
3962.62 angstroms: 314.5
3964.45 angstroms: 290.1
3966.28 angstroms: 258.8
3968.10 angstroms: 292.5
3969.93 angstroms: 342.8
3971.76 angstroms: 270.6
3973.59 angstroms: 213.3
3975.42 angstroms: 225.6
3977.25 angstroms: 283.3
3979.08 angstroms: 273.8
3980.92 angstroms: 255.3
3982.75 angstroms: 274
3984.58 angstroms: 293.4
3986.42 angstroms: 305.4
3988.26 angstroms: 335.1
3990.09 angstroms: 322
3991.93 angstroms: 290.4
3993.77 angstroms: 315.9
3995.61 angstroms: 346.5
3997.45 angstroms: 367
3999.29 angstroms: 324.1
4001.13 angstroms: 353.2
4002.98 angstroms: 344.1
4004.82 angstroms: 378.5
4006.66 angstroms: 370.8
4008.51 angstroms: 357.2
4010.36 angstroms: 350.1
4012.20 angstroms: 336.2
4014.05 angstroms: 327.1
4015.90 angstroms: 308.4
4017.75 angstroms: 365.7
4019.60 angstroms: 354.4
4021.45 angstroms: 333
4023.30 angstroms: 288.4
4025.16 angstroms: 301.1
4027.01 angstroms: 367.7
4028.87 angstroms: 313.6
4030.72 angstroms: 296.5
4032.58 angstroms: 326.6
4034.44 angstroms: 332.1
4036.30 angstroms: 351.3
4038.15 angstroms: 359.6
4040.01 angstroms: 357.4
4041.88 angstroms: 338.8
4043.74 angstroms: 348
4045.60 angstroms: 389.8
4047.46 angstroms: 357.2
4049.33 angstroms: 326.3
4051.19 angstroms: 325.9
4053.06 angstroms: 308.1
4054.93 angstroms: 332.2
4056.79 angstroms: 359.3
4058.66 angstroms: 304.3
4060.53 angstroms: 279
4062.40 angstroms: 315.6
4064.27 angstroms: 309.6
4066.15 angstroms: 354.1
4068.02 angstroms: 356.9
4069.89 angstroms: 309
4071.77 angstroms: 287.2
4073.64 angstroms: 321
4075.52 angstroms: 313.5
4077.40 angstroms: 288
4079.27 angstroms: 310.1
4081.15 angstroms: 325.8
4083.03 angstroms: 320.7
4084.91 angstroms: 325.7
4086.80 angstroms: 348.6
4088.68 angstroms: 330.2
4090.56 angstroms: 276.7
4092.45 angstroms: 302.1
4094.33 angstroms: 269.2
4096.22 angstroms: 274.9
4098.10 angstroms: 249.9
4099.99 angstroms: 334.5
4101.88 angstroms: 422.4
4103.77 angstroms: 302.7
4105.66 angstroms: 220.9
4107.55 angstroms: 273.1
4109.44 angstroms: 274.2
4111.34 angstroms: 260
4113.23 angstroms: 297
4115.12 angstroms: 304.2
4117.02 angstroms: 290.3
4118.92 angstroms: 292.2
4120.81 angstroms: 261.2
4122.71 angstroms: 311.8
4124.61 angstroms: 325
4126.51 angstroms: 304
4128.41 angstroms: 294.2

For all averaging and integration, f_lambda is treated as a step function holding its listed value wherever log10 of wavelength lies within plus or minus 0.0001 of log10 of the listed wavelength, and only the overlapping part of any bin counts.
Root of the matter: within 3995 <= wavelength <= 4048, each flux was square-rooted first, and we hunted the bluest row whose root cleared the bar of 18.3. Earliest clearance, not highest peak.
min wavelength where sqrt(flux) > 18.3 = 3995.61 angstroms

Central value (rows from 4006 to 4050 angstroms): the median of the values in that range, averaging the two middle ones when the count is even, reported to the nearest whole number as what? 343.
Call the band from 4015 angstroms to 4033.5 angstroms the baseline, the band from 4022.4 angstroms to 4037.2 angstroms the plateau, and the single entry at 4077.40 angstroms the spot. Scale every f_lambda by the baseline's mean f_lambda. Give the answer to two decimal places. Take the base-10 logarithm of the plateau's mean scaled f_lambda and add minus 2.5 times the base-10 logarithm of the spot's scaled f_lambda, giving 0.13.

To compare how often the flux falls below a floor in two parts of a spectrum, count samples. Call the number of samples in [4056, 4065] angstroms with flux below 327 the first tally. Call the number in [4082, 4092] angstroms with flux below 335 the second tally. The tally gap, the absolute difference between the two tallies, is 0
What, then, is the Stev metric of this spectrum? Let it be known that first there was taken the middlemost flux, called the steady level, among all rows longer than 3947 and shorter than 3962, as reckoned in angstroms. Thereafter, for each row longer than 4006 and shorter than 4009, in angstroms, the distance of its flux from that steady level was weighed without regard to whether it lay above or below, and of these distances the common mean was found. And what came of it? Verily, 79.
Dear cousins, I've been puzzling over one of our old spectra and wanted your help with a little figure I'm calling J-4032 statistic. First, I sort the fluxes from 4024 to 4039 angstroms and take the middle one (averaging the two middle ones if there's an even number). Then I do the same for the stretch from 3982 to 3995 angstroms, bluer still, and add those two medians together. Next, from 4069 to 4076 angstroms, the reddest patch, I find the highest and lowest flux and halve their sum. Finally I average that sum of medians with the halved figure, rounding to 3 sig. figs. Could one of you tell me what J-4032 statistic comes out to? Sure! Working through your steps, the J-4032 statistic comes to 469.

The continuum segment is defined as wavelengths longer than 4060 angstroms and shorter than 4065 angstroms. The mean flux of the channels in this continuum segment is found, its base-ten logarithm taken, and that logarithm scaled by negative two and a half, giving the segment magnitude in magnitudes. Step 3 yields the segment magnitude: -6.20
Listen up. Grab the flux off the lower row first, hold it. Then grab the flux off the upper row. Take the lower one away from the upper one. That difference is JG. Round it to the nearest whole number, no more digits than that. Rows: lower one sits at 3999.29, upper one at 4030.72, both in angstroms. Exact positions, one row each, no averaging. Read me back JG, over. -28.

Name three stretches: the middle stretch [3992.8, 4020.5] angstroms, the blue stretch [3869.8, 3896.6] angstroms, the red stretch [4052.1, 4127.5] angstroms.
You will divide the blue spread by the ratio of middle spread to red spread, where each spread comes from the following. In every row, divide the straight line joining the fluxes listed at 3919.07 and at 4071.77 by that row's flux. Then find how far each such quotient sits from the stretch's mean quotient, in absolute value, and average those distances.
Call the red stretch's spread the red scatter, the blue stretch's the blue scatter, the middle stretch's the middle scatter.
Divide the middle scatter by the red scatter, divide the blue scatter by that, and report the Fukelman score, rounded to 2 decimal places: 0.17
